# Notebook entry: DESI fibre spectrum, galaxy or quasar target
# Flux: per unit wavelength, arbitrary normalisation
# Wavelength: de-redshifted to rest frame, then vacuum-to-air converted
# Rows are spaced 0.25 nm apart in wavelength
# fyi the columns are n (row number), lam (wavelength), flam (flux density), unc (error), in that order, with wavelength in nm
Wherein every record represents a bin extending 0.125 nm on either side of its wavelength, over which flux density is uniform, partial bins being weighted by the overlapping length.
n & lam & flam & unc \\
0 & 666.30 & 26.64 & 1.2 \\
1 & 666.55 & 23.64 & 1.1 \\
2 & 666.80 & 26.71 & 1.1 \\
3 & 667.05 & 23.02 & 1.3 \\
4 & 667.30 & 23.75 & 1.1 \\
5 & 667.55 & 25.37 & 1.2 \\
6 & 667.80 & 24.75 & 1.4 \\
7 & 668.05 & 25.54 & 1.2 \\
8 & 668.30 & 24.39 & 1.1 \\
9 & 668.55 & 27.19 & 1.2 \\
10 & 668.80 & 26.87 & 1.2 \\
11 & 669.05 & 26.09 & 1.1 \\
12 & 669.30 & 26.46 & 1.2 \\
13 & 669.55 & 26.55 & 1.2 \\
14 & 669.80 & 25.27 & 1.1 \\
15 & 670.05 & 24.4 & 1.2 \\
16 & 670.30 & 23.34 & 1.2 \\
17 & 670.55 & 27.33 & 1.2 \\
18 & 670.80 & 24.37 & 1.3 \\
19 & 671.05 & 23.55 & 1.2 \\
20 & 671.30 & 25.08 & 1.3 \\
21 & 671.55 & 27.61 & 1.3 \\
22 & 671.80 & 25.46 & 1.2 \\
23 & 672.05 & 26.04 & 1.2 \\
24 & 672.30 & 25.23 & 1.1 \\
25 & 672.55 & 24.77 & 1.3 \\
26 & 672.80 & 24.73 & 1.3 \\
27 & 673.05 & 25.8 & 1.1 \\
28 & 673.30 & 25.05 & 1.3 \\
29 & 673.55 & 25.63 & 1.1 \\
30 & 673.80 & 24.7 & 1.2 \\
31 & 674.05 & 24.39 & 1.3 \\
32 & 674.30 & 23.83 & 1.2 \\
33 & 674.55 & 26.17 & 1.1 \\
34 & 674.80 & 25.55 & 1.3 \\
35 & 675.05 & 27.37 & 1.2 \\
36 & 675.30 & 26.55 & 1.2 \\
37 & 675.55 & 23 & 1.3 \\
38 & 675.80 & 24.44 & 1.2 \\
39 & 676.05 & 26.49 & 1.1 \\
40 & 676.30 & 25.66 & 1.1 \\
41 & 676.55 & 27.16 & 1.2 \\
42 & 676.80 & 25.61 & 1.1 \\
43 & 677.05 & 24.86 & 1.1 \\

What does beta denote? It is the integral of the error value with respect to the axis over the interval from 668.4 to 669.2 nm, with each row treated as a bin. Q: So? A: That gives 0.93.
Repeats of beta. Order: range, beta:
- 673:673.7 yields 0.82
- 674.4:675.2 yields 0.96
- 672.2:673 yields 0.98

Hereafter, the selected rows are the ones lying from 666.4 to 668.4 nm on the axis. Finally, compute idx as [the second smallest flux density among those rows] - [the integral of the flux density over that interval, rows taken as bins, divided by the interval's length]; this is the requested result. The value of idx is -1.03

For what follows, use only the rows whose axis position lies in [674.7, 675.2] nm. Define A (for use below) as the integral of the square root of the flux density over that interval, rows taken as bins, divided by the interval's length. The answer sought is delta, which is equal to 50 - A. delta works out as 44.9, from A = 5.15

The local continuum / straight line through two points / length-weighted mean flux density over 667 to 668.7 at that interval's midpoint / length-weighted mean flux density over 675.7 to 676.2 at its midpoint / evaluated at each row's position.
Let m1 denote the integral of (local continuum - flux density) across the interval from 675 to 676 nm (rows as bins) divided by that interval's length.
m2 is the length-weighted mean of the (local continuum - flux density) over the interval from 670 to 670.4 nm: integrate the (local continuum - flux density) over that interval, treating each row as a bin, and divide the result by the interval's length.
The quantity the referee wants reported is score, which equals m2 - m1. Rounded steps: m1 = 0.2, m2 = 1.3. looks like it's 1.1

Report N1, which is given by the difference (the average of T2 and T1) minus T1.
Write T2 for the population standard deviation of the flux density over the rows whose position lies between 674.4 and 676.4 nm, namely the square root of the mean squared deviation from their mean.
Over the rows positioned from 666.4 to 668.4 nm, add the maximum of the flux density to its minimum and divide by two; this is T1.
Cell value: -11.8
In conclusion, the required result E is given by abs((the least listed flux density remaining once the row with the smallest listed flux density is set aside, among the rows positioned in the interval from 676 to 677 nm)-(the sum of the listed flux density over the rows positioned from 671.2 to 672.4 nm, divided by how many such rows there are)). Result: 0.2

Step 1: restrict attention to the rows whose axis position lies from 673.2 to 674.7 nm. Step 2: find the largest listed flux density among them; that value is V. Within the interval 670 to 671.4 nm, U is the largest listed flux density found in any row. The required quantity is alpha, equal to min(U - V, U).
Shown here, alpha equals 1.2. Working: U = 27.33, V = 26.17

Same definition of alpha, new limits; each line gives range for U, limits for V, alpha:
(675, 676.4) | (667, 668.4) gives 1.8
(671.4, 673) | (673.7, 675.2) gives 0.2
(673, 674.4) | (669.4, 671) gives -1.5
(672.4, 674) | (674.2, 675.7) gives -1.6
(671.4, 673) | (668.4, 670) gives 0.4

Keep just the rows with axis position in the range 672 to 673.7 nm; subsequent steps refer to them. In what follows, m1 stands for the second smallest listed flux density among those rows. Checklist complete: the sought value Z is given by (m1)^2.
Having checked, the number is 614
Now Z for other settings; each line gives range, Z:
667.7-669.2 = 613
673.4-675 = 595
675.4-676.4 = 597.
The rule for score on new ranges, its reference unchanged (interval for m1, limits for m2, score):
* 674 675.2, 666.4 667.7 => 0.5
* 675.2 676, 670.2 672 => -0.8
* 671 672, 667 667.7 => 1.1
